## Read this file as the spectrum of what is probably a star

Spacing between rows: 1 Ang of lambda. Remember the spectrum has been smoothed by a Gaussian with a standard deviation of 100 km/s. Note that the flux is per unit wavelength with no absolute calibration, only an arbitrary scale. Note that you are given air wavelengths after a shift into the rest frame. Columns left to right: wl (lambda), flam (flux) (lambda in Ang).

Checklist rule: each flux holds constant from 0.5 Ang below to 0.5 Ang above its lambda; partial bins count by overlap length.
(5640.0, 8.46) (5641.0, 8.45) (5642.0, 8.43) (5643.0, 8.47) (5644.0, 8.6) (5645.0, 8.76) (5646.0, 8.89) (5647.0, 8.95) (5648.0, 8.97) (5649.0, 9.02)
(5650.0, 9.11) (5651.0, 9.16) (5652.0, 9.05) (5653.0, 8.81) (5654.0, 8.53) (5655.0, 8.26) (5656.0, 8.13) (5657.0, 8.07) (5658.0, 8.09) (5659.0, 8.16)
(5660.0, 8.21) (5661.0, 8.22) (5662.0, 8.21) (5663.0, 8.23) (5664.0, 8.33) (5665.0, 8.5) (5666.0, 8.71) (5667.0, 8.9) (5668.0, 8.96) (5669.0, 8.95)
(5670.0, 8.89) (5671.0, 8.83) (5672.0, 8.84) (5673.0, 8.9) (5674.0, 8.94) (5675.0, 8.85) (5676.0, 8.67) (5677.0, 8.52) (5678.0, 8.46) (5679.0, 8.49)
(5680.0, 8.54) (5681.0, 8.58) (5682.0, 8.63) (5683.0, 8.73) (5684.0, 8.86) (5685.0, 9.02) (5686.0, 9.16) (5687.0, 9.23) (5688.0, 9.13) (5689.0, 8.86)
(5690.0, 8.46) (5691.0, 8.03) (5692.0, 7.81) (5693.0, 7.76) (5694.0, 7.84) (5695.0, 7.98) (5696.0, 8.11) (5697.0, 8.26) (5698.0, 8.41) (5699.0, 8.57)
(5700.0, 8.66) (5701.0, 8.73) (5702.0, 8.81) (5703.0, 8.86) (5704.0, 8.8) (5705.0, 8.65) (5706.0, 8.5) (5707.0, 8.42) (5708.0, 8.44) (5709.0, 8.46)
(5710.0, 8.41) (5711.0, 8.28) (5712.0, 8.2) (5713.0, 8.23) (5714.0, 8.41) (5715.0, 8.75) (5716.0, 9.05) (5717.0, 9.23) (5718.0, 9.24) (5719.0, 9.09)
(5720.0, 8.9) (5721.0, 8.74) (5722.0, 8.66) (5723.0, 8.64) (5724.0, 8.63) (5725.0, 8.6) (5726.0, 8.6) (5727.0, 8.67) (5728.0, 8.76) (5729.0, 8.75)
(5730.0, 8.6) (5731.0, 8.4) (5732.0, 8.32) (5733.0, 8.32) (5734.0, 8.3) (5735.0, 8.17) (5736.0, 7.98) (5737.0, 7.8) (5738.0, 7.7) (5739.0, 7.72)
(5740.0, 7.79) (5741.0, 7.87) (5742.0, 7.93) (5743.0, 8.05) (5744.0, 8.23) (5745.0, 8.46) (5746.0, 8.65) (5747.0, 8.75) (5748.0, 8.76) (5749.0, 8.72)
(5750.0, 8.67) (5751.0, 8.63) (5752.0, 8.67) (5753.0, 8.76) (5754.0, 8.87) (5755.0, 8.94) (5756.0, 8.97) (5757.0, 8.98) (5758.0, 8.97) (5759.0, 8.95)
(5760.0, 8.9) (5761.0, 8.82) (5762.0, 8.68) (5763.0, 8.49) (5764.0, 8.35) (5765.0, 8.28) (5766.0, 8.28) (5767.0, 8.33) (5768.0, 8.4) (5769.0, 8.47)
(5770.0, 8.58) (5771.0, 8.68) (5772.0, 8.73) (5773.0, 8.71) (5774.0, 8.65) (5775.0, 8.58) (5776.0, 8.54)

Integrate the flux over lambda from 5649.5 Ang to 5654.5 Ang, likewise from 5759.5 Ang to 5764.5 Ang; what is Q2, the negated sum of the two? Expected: -87.9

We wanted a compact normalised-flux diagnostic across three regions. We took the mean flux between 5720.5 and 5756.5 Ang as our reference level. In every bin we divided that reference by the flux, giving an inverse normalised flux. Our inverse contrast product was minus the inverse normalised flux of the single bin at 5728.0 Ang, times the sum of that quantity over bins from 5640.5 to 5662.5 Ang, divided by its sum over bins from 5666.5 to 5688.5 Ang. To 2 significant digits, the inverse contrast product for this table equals -0.99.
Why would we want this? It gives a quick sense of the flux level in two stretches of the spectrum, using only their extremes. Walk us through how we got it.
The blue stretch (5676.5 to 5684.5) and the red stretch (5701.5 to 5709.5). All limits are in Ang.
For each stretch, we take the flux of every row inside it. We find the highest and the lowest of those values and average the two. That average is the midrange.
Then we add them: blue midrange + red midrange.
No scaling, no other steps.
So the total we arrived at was 17.3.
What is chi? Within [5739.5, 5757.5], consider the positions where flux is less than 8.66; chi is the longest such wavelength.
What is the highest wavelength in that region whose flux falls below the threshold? 5751.0 Ang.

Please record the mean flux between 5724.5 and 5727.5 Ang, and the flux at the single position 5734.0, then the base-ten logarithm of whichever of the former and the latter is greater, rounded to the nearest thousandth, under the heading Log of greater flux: 0.936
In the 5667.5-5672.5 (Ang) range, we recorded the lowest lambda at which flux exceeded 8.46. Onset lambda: 5668.0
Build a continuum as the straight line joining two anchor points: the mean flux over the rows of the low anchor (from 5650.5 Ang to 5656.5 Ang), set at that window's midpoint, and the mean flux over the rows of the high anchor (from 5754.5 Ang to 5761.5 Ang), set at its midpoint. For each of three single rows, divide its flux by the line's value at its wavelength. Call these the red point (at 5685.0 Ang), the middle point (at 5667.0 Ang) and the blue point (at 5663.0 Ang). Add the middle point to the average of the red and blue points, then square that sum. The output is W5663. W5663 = 4.06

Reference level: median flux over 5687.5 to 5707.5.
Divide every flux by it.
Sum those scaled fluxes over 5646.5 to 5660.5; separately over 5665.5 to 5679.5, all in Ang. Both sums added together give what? 28.7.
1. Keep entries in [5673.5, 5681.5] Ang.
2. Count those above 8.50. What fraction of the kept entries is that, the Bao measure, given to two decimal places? 0.75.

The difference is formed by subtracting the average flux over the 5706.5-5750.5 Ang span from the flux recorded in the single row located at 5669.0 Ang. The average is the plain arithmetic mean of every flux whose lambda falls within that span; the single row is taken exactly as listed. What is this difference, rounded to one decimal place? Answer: 0.5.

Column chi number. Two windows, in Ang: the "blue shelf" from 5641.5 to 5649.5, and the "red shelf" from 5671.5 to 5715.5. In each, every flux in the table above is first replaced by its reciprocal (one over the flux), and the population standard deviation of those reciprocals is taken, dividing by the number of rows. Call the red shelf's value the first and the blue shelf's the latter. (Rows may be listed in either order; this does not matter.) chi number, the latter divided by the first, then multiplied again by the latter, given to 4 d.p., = 0.0017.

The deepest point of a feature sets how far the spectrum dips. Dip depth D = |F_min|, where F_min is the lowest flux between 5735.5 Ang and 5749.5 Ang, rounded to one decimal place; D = 7.7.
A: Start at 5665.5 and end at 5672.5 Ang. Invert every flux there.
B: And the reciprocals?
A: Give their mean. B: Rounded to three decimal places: 0.113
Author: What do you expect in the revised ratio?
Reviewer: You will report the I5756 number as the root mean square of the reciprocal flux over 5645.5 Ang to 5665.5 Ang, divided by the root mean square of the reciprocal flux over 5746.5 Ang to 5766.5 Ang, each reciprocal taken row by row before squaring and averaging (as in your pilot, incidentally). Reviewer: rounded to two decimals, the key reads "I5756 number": 1.02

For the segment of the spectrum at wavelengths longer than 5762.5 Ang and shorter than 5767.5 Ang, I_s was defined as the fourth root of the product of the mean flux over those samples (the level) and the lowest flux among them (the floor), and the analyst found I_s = 2.88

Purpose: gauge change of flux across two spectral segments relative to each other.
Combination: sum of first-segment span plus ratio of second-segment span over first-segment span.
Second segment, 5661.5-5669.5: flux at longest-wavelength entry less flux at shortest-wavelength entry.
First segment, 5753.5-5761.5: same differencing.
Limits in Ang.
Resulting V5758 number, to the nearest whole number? -15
